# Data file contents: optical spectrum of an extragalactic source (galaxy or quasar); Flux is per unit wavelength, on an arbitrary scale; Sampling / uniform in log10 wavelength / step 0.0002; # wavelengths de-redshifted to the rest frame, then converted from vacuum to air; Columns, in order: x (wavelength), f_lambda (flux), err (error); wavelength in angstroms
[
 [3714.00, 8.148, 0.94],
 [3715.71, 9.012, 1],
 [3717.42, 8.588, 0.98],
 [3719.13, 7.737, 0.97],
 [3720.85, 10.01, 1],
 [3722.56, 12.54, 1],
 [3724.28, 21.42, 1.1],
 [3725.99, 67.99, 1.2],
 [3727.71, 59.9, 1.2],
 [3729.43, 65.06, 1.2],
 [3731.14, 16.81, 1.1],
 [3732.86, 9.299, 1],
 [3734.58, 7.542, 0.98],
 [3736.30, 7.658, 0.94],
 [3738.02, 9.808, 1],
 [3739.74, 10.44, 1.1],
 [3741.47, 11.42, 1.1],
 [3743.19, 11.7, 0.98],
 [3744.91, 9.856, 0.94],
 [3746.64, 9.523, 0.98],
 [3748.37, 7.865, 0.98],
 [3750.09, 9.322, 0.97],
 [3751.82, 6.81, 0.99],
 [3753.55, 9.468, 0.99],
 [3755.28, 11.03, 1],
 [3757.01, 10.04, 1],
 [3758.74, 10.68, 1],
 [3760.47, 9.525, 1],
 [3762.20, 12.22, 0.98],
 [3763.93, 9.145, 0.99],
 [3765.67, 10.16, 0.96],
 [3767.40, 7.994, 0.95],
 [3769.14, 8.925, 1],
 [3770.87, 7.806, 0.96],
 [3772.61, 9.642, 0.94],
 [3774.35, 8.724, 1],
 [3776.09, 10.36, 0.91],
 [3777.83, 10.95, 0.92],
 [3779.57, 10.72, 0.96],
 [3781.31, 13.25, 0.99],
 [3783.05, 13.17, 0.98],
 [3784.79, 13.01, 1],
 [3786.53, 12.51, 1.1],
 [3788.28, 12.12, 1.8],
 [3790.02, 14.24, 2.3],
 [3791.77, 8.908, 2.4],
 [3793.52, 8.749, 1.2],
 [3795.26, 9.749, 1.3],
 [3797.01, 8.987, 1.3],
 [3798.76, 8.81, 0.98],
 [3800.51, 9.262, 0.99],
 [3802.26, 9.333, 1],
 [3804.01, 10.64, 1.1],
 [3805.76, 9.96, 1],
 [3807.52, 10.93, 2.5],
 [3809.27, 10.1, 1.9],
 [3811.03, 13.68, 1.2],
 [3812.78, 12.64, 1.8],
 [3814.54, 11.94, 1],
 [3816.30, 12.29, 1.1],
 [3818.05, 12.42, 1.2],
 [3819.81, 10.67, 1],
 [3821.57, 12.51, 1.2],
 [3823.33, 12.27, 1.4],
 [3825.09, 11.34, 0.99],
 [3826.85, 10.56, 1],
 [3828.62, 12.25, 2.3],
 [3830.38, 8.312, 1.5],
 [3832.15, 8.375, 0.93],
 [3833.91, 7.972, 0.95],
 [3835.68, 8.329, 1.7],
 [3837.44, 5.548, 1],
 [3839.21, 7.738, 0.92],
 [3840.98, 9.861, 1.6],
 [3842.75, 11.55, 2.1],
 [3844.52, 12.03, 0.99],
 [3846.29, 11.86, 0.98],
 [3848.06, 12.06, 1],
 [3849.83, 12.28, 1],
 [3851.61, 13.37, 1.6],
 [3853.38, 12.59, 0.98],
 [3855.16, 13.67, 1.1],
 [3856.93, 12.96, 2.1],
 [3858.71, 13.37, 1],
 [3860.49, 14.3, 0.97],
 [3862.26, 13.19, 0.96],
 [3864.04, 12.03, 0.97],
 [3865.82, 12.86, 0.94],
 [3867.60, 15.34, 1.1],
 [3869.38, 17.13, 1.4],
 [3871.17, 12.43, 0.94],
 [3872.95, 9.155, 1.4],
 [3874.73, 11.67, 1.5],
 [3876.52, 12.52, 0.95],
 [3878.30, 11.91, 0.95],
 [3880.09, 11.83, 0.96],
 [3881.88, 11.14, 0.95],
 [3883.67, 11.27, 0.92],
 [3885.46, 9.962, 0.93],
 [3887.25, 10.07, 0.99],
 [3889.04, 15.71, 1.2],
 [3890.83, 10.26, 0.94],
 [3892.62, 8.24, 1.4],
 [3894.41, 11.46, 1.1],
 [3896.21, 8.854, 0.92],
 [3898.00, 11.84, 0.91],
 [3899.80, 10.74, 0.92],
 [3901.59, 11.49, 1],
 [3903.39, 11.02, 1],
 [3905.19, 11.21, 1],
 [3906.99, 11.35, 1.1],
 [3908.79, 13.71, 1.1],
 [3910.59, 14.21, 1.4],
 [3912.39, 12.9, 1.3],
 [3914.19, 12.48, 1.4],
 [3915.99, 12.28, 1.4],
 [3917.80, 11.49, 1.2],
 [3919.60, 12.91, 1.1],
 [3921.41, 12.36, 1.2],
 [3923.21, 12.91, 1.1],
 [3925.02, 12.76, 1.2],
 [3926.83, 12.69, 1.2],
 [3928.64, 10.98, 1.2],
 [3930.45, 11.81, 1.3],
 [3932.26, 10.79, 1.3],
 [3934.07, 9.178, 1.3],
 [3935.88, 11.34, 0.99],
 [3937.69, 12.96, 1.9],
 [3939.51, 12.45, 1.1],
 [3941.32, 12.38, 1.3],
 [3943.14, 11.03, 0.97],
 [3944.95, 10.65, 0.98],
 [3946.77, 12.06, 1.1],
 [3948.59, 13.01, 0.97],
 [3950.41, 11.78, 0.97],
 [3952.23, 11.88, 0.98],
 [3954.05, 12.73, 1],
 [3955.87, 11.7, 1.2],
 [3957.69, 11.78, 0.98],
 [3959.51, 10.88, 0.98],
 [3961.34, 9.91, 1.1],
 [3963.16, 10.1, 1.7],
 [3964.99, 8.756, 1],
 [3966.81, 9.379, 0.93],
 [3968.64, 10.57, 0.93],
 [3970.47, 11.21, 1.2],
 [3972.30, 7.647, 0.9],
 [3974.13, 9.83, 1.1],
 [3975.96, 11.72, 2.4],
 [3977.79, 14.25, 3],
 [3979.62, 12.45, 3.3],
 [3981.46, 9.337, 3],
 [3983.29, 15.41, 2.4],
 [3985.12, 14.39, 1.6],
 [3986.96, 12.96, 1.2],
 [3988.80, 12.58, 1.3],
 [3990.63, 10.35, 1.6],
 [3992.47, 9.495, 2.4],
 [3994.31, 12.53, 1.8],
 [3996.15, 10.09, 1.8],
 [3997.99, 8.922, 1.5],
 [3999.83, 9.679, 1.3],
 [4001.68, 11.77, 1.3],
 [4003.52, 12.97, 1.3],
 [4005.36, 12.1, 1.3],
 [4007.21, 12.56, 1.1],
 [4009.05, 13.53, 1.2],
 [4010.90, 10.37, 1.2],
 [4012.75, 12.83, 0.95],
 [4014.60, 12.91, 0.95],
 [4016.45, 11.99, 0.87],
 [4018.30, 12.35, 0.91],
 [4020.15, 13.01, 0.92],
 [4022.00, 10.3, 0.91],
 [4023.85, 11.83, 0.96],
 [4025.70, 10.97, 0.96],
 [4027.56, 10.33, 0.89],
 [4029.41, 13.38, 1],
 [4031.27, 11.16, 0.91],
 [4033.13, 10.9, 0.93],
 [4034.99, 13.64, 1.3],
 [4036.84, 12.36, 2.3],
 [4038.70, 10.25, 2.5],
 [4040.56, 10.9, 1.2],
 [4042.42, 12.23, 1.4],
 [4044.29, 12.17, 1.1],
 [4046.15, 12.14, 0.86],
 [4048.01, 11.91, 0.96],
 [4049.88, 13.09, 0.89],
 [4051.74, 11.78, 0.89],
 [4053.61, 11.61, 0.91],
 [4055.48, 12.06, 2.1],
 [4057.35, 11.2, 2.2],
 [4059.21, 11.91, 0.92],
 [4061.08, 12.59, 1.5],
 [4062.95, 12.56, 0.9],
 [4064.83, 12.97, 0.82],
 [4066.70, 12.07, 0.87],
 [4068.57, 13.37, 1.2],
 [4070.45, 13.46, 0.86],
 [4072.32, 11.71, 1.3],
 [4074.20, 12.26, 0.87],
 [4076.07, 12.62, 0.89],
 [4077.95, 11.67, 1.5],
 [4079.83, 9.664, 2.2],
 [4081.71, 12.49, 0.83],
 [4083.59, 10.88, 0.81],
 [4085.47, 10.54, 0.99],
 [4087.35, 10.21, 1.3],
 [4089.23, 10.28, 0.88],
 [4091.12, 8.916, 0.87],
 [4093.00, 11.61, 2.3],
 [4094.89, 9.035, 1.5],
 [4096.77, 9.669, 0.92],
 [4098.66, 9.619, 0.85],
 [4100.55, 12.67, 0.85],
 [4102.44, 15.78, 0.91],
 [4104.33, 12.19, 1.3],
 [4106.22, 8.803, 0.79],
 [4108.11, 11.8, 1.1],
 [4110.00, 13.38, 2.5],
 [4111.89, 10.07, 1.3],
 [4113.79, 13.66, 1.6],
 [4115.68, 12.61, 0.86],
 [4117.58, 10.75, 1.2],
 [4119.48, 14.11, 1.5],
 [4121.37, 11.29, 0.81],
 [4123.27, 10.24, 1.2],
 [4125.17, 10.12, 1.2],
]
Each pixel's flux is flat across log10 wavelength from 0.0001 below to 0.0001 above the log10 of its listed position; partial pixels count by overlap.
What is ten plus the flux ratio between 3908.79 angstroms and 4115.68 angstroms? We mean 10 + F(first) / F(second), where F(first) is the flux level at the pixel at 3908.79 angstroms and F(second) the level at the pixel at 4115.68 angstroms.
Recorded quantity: 11.1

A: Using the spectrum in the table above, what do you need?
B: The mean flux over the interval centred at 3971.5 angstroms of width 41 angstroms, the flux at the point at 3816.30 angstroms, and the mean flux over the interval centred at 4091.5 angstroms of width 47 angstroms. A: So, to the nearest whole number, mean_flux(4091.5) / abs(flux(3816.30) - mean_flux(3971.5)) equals 12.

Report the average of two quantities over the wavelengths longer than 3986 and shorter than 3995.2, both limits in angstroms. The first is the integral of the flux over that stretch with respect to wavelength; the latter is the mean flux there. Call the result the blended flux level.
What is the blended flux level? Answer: 59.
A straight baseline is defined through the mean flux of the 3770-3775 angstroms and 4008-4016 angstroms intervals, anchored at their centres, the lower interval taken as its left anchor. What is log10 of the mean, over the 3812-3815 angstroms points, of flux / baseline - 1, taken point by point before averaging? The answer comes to -0.5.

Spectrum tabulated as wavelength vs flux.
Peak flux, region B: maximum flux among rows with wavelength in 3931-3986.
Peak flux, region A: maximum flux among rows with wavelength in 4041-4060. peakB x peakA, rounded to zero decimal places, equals 202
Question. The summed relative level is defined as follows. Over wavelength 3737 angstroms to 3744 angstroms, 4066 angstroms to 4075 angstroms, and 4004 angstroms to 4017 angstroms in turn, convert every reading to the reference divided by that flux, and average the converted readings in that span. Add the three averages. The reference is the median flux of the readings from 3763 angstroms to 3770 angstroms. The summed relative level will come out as 2.30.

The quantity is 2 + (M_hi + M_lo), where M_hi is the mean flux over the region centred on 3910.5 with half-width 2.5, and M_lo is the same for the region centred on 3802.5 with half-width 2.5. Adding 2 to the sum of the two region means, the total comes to 25.4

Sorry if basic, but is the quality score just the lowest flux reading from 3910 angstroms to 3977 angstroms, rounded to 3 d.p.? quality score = 7.647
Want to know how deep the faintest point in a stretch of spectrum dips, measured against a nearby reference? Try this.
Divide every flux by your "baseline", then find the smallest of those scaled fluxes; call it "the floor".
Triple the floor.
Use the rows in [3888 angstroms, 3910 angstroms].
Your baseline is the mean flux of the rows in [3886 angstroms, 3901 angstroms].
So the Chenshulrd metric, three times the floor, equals 2.27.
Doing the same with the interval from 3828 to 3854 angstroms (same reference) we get 1.53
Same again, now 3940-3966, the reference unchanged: 2.41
